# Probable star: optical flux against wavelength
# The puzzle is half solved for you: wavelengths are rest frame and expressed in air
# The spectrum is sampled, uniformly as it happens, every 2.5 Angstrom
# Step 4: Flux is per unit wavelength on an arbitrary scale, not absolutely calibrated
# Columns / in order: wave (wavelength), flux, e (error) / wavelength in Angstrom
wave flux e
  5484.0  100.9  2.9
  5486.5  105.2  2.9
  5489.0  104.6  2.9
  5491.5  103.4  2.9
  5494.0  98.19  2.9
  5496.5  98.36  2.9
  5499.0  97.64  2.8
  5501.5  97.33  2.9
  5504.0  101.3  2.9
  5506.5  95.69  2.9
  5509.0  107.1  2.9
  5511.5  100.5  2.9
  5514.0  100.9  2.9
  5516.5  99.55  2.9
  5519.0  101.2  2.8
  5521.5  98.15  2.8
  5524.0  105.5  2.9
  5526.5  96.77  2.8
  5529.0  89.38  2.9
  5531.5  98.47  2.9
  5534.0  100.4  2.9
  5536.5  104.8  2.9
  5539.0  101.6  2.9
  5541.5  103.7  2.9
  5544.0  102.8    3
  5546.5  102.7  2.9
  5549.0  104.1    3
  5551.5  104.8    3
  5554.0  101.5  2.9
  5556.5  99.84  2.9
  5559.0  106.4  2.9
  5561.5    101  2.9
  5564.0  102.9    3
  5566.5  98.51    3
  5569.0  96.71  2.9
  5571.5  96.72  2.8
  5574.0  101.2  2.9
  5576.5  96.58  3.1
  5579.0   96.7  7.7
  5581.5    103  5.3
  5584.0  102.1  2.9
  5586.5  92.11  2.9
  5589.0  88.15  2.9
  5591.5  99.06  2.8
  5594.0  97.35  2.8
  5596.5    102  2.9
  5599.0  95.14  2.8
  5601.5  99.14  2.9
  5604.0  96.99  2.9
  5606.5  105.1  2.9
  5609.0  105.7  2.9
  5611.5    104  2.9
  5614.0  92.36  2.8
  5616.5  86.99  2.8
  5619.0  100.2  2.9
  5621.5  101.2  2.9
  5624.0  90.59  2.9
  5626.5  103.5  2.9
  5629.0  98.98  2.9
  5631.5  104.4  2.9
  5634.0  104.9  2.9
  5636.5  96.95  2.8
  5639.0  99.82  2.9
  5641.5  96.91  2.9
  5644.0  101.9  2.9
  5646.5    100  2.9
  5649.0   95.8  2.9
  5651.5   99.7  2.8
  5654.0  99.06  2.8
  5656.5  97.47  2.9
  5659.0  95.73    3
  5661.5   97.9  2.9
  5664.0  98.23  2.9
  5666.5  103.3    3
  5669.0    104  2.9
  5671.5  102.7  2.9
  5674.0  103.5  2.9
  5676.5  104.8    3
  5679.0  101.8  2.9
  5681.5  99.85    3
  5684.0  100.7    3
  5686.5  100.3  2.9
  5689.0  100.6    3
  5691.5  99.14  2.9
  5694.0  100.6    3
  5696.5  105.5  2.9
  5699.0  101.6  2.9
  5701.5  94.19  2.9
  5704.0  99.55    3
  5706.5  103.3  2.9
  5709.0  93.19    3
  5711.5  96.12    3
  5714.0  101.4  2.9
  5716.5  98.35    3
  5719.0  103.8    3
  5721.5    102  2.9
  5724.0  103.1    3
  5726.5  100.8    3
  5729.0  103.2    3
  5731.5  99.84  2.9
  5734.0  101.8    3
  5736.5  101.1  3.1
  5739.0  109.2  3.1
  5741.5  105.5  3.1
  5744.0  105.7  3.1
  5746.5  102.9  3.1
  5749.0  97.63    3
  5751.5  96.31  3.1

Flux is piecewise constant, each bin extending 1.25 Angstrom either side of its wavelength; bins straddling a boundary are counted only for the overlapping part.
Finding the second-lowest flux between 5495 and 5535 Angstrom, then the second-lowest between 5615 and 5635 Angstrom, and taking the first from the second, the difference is -5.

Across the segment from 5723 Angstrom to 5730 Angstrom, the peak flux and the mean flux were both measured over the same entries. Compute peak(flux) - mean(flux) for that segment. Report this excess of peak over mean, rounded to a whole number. 1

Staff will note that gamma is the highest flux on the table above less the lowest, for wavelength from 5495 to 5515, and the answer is 11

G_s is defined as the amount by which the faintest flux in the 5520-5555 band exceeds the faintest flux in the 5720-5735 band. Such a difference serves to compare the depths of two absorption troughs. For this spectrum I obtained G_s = -10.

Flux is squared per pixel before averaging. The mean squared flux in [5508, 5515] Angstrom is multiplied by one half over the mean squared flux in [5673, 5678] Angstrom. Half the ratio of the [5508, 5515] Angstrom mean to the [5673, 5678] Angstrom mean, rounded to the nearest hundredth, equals 0.49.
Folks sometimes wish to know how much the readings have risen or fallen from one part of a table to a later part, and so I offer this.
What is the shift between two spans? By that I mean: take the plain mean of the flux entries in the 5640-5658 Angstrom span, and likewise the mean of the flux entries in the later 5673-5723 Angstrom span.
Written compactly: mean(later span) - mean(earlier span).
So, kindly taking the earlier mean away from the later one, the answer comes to 1.8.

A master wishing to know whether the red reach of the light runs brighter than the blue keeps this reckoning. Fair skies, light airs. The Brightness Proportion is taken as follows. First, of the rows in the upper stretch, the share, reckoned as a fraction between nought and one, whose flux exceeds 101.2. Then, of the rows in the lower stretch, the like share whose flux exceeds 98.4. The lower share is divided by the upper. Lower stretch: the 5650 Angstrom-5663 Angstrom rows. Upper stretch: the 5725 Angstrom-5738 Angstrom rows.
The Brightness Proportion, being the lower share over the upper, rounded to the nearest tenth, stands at 1.0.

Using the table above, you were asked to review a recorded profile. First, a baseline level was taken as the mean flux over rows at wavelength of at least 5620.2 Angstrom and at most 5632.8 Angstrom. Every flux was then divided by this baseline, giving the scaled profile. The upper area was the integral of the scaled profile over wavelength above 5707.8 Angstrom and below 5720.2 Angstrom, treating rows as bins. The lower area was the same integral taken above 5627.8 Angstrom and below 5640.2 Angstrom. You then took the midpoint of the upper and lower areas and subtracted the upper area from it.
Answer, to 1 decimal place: 0.2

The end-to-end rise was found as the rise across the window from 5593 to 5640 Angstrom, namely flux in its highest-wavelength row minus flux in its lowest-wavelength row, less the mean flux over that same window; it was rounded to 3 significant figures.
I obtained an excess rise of -96.8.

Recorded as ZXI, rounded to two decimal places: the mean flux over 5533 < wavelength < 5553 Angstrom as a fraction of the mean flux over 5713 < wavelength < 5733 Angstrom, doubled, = 2.03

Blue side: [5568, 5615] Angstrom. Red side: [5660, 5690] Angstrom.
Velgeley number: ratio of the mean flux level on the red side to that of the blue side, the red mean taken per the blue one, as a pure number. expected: 1.03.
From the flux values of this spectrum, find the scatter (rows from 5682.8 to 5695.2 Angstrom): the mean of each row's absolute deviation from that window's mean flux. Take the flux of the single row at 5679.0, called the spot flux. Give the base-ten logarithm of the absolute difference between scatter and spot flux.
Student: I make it 2.01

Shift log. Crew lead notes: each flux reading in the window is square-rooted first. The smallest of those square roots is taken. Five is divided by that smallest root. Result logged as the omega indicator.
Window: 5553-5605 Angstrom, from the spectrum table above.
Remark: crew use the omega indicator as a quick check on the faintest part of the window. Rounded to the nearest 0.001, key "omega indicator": 0.533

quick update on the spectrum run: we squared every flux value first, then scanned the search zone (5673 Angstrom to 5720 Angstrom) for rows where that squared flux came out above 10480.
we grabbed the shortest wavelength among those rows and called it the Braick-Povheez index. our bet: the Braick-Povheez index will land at 5674.0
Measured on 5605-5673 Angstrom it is 5606.5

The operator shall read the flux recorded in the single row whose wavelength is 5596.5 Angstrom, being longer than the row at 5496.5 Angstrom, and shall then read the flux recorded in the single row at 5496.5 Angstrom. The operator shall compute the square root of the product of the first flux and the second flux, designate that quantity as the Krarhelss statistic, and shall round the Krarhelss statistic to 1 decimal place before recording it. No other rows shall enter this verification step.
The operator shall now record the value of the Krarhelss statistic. 100.2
